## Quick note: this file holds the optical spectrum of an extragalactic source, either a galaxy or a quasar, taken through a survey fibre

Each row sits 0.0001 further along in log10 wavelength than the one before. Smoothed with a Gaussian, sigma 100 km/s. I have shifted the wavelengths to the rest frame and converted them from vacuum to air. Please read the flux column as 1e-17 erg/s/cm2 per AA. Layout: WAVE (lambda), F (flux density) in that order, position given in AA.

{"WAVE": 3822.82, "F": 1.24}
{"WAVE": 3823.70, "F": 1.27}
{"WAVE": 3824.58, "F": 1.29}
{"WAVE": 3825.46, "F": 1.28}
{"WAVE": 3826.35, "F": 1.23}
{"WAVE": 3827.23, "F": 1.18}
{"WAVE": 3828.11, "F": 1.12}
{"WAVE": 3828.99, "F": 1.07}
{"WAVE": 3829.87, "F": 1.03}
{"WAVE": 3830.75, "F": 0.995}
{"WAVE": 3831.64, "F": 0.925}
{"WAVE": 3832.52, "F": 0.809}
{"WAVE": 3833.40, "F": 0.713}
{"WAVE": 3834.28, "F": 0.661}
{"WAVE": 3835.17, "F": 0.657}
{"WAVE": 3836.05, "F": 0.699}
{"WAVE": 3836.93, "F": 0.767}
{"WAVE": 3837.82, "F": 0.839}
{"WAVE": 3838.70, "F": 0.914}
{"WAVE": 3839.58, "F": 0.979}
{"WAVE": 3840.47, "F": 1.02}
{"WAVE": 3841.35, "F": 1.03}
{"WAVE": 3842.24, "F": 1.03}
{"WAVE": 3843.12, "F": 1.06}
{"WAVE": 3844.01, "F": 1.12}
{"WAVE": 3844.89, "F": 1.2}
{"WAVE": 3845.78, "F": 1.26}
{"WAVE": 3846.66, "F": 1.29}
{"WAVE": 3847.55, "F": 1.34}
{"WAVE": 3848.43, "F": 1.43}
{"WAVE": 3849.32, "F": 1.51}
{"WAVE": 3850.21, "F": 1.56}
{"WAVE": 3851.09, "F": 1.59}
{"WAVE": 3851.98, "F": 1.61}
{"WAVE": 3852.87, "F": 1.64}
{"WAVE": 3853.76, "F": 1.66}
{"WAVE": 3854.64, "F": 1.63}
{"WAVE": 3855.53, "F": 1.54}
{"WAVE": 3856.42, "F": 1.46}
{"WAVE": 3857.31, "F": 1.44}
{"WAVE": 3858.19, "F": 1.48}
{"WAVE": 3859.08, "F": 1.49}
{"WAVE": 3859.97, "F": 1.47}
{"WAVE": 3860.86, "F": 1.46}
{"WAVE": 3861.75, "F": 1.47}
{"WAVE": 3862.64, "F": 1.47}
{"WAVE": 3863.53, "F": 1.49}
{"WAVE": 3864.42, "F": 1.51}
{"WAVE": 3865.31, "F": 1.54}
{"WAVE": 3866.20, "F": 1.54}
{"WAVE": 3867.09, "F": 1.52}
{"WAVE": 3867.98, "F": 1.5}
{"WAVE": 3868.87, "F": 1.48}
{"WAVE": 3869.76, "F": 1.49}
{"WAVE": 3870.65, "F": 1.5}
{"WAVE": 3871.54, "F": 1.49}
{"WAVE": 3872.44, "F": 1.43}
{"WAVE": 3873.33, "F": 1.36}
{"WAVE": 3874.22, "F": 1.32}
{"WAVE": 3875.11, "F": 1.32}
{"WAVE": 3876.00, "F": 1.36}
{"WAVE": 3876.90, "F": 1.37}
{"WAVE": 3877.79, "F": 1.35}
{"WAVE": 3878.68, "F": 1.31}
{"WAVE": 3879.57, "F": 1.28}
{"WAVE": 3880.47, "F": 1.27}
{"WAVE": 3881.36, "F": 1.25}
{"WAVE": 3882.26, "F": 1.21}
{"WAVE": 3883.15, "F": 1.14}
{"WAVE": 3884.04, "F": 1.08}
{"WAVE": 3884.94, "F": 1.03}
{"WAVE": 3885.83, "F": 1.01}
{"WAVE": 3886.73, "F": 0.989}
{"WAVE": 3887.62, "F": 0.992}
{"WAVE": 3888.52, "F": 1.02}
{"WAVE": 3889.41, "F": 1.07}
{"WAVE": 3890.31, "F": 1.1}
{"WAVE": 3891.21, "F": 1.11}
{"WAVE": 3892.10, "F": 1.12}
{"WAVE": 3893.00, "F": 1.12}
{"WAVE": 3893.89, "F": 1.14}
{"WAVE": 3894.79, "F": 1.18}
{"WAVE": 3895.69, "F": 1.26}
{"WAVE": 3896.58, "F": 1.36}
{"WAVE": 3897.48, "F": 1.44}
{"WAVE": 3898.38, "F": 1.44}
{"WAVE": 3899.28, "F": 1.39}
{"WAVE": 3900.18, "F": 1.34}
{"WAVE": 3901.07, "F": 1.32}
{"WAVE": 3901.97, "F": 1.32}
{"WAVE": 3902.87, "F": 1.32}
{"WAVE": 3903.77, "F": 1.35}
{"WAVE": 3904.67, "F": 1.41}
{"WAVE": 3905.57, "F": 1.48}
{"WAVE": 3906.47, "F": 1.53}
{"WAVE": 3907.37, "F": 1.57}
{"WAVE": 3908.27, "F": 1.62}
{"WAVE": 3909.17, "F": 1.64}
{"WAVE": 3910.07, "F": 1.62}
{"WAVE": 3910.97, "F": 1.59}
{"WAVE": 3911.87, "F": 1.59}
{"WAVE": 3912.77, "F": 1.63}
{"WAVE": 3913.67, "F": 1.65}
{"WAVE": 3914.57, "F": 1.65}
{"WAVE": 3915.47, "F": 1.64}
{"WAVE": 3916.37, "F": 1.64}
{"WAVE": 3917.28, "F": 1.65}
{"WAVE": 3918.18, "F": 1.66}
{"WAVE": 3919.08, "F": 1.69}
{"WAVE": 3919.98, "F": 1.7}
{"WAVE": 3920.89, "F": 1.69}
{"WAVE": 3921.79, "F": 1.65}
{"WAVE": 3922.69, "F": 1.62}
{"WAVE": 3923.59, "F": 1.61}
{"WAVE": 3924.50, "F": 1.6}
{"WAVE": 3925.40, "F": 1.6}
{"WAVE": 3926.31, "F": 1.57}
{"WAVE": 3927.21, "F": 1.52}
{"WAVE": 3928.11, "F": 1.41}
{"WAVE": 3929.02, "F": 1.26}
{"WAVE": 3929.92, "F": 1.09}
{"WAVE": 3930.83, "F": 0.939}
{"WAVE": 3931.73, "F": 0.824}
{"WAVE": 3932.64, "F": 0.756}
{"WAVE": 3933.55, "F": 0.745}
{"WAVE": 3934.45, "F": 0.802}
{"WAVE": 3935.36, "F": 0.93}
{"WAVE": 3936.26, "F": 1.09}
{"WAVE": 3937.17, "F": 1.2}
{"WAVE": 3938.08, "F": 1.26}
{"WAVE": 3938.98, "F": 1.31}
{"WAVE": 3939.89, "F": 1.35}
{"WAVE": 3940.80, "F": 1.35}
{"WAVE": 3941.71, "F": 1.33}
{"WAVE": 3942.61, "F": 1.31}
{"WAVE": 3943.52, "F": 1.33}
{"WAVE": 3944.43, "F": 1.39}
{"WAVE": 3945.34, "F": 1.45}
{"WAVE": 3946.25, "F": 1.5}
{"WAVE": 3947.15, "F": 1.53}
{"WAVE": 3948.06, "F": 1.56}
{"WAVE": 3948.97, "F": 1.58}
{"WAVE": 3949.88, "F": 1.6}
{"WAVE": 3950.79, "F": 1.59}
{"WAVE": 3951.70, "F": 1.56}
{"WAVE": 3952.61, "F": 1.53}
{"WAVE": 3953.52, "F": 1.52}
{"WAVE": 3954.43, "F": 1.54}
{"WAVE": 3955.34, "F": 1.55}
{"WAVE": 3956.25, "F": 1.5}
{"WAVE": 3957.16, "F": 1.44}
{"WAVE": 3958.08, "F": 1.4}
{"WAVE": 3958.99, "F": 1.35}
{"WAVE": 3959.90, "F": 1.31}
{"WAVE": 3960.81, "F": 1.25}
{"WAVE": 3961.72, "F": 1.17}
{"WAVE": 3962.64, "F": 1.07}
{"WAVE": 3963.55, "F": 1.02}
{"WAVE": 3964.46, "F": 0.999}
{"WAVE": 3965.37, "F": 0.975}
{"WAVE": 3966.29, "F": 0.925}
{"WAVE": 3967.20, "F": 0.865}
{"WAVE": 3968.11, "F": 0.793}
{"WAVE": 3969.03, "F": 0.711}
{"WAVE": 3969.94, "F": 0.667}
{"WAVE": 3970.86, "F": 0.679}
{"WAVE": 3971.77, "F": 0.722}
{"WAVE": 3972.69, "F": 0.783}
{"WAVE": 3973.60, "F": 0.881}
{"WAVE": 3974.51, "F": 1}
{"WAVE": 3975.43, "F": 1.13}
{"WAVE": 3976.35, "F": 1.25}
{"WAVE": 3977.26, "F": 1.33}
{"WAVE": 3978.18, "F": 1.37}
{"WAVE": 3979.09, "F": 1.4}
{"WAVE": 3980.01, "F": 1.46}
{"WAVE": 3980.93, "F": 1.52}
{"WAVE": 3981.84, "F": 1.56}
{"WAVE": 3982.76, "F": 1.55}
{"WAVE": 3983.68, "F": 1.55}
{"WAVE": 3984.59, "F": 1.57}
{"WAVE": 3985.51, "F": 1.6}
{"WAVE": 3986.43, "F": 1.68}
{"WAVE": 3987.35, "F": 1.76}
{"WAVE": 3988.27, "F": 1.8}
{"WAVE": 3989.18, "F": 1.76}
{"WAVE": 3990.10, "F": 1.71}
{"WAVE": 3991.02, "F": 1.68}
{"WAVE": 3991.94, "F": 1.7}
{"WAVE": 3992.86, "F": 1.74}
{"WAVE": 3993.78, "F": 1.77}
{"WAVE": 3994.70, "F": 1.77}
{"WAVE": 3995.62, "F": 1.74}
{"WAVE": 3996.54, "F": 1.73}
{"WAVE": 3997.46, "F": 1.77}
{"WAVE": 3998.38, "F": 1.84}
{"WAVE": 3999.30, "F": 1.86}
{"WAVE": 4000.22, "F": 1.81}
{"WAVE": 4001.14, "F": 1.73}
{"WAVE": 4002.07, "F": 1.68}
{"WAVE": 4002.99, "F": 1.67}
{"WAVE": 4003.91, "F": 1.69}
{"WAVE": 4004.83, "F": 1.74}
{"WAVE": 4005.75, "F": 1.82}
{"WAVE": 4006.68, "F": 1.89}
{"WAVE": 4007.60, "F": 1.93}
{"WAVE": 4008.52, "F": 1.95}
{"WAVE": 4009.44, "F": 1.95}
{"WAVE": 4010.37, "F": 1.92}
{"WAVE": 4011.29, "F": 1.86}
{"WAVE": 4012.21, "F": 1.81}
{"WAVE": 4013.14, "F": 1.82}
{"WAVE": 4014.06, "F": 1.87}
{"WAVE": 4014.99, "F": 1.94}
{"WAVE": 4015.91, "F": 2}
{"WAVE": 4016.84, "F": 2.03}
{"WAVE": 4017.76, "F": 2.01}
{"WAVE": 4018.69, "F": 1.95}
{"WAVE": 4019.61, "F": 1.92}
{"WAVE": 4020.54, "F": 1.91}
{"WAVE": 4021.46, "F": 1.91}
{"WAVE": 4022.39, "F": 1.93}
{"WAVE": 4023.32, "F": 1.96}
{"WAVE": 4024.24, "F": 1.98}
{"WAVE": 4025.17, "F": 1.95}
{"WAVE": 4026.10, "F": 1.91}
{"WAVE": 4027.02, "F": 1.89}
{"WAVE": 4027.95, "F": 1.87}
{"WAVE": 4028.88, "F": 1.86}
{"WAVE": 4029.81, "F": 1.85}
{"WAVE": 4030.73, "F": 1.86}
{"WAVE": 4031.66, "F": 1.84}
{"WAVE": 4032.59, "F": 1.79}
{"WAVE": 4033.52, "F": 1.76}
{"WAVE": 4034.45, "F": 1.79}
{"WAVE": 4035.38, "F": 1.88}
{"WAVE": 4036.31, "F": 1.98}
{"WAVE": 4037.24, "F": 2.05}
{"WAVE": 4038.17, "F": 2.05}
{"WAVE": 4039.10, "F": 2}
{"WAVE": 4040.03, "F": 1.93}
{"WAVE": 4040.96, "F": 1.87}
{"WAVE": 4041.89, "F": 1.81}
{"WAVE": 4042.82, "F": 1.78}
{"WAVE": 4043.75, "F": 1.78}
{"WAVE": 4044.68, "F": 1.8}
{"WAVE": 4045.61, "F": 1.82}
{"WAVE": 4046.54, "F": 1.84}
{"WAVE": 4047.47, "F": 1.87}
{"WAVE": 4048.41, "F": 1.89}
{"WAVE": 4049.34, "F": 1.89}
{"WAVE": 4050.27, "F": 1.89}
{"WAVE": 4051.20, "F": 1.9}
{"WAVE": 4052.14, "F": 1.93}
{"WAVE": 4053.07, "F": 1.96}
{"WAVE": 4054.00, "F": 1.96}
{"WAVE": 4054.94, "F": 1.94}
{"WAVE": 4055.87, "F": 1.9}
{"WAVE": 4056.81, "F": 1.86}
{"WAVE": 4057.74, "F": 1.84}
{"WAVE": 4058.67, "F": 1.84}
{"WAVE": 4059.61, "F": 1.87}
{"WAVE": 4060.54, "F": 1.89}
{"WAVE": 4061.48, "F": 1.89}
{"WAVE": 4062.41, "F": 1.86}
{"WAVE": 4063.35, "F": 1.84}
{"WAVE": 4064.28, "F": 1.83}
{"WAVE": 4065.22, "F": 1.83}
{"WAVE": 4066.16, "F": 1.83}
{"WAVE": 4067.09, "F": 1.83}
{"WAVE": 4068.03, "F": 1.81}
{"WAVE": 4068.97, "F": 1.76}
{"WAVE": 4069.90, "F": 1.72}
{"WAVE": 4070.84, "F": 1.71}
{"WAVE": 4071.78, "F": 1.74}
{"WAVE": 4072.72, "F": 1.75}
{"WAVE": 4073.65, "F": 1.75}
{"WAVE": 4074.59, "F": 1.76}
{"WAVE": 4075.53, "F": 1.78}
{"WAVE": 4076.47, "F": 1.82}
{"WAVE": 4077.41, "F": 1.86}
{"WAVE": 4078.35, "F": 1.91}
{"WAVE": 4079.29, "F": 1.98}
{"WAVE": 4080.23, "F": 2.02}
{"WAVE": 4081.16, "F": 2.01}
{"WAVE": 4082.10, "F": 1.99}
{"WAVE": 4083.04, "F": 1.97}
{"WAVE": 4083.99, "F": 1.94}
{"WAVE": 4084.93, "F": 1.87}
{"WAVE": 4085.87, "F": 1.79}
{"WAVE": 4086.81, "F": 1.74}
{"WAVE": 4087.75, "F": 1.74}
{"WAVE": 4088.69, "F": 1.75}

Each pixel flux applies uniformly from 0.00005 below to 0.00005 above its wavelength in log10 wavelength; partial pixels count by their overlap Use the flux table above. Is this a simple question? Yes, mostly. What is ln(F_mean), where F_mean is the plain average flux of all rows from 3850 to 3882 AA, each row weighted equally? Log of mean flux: 0.38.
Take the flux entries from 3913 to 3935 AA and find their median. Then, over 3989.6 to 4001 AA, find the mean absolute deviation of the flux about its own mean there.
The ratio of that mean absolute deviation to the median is 0.027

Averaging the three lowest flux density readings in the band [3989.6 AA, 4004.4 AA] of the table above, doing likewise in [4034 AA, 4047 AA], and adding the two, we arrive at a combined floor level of 3.5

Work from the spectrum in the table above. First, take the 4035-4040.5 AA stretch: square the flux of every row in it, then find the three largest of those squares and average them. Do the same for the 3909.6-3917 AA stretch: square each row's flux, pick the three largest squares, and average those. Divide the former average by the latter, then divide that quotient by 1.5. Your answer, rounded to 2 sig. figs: 1.0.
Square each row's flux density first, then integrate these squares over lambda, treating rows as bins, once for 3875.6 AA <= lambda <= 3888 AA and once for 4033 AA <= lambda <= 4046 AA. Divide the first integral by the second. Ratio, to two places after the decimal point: 0.39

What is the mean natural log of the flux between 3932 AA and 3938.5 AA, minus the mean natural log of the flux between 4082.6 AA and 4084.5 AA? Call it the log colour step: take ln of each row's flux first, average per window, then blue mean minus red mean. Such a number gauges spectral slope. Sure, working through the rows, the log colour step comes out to -0.7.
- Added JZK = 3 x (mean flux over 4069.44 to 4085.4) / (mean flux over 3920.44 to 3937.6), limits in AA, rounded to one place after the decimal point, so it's 4.4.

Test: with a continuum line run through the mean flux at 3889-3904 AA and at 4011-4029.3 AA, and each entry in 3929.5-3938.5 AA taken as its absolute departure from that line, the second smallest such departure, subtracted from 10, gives 9.73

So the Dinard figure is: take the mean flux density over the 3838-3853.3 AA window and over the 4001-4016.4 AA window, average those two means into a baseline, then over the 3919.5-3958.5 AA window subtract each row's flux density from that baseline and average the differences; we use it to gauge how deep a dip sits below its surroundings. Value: 0.18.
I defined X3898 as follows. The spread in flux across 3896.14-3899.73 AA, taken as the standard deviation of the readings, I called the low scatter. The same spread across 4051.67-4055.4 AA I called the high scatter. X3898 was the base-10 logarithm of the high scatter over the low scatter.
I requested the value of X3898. -0.42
